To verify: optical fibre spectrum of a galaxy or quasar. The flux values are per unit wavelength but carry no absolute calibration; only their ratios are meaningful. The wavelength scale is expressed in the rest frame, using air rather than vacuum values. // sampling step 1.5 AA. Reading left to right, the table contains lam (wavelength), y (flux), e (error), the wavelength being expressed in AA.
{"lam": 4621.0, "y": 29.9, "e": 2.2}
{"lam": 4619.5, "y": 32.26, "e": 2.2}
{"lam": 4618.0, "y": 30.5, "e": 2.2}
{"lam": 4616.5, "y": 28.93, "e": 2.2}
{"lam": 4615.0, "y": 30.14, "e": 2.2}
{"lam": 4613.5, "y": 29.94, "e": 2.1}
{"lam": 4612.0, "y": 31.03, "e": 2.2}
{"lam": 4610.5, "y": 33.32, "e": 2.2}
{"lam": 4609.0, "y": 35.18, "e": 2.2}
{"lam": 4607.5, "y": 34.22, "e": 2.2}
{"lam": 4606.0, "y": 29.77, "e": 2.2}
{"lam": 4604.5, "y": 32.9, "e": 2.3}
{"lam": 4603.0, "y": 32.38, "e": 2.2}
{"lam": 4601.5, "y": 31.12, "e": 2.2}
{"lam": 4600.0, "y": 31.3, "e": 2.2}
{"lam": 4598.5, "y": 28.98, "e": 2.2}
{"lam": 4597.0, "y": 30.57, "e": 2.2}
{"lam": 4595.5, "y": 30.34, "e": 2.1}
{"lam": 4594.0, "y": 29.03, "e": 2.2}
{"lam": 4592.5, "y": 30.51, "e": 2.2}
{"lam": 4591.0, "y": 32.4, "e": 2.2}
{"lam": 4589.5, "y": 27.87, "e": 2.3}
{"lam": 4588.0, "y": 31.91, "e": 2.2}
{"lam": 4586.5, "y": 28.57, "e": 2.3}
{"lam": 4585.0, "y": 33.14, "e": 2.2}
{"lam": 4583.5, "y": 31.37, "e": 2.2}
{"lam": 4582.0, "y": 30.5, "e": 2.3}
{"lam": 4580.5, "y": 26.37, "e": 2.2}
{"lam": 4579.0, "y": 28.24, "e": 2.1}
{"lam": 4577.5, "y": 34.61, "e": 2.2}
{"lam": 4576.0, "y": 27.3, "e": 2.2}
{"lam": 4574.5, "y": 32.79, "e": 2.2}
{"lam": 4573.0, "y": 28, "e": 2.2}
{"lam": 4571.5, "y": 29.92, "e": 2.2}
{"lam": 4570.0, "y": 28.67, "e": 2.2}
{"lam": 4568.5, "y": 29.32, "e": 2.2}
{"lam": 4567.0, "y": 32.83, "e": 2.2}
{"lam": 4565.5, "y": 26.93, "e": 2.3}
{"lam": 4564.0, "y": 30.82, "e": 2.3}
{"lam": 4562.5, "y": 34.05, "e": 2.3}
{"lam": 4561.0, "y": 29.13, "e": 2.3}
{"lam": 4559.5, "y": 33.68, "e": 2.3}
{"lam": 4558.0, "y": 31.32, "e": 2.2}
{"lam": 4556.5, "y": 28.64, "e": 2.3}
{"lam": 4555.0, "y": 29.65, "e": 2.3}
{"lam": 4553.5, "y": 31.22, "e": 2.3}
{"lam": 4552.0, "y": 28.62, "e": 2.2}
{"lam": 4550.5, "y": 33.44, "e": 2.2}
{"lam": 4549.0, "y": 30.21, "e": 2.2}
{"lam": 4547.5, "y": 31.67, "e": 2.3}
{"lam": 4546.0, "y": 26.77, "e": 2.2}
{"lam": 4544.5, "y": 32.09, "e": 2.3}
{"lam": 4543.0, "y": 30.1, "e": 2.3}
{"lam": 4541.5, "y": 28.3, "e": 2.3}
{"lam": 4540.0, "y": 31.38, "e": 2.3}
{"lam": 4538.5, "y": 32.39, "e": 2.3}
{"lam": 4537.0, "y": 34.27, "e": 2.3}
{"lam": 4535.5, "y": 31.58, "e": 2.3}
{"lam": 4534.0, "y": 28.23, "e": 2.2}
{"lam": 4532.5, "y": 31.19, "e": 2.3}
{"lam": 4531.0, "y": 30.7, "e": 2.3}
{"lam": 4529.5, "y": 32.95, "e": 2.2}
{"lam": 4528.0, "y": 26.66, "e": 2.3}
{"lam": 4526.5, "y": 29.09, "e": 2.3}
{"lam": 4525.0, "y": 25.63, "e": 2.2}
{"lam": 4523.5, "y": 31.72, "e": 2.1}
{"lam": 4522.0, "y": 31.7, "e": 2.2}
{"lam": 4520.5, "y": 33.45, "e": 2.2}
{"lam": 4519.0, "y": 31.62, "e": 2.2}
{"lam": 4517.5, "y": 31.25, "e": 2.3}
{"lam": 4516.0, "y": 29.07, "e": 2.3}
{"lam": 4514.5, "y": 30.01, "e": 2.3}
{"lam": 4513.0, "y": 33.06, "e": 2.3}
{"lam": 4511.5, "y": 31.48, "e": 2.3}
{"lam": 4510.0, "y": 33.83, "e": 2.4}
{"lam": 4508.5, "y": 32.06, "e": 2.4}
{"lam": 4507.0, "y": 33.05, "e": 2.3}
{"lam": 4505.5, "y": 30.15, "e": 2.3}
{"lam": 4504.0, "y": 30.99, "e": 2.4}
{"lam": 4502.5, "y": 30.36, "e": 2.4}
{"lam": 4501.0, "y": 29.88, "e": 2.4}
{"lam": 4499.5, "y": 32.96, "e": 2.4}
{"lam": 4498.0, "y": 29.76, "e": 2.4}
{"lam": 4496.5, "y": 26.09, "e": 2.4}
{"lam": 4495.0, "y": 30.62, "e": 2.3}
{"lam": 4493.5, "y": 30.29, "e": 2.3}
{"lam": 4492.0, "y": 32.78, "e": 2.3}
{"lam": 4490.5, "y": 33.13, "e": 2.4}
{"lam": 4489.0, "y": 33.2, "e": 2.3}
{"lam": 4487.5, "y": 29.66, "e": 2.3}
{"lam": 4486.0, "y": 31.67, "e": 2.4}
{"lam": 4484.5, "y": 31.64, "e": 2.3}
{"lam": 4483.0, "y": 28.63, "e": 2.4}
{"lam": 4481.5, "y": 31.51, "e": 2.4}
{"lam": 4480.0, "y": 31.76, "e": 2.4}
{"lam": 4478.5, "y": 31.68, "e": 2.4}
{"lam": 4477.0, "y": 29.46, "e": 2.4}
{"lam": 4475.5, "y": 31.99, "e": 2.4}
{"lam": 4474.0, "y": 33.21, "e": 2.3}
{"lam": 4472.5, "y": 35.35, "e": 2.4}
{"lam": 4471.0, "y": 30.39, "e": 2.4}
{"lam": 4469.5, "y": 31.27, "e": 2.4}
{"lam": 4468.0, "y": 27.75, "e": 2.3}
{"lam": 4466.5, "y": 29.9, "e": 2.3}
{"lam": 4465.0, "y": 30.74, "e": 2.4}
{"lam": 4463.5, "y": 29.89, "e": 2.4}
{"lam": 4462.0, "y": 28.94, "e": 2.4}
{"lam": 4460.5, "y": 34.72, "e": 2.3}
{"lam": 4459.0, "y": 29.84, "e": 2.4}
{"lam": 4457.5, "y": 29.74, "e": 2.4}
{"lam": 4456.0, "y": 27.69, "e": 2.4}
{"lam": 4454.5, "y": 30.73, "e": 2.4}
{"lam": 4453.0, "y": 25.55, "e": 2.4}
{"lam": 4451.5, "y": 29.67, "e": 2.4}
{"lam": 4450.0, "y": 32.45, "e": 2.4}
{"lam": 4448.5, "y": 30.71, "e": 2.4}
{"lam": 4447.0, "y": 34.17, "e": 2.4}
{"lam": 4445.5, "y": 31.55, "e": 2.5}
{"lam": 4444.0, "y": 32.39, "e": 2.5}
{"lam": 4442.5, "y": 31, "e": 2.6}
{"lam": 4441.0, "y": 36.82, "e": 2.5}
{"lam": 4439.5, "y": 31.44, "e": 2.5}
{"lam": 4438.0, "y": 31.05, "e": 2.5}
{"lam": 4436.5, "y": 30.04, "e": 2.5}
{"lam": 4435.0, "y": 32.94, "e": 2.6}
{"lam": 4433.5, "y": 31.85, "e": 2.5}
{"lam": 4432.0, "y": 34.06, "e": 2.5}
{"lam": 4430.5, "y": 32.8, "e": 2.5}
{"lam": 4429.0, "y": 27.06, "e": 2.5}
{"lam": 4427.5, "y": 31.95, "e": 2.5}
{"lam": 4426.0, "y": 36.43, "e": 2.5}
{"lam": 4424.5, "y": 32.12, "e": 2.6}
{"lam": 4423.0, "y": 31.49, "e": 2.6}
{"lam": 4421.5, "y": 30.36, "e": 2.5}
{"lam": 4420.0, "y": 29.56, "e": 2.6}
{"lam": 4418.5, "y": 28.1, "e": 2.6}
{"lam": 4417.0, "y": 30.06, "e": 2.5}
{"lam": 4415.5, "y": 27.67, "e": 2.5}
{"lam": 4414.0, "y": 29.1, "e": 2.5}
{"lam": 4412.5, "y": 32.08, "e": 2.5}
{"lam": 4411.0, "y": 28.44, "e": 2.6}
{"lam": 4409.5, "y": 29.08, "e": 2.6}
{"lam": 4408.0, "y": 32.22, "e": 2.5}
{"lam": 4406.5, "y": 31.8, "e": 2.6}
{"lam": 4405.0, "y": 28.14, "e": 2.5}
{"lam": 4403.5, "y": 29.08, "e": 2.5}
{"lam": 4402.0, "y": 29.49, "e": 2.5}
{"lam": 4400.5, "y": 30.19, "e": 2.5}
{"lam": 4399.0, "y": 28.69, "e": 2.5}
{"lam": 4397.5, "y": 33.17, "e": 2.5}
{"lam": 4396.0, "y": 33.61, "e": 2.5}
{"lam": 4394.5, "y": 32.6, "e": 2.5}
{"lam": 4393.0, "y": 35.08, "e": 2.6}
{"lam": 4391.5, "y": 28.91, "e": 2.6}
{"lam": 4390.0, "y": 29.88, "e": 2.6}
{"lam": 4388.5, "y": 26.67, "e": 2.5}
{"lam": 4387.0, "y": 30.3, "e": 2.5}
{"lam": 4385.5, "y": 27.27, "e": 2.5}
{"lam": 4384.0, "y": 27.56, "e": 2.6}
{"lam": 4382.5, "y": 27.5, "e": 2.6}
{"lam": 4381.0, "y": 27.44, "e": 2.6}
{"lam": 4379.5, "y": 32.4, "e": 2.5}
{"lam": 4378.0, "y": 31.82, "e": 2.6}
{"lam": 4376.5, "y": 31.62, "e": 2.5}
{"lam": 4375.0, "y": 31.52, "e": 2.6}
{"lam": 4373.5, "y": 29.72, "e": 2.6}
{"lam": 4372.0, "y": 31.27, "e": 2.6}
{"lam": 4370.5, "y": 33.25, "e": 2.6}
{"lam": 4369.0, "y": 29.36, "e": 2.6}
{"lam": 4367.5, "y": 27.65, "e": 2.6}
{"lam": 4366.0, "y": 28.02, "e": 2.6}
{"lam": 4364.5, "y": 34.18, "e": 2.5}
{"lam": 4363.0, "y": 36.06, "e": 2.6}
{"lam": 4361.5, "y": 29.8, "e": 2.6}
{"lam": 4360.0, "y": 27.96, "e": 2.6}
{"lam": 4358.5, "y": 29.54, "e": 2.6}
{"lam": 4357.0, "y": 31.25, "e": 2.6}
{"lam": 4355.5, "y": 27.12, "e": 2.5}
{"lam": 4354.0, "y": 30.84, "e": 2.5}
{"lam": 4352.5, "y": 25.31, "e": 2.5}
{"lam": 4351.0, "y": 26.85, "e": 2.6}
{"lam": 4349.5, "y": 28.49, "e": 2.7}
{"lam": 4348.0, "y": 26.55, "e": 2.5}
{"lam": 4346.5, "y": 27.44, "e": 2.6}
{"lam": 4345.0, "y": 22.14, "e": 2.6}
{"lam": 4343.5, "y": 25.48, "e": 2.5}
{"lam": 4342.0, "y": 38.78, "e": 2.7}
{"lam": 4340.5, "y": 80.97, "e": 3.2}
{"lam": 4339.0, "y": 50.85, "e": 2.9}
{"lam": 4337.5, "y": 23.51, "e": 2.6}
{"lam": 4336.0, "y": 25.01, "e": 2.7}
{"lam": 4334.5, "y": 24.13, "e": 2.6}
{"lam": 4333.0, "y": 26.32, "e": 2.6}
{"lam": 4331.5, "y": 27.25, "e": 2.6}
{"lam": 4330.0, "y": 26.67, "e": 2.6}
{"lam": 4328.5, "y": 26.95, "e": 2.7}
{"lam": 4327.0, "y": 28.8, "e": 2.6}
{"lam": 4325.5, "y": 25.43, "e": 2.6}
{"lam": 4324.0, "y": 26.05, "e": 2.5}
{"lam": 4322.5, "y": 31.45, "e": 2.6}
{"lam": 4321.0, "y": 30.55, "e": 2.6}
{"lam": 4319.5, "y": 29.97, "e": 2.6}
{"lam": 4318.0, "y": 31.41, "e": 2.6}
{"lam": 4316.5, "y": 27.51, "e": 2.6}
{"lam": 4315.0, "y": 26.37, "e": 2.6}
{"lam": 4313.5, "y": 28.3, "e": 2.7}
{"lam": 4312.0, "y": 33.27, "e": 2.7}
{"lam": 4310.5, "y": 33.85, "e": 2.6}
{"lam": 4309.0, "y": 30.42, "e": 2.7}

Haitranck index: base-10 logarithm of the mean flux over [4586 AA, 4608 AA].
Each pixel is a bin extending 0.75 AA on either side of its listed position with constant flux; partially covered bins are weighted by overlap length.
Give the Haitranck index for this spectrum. 1.49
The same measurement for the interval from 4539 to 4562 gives 1.48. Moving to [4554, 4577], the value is 1.48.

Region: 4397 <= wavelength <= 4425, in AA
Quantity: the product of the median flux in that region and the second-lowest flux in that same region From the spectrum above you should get 831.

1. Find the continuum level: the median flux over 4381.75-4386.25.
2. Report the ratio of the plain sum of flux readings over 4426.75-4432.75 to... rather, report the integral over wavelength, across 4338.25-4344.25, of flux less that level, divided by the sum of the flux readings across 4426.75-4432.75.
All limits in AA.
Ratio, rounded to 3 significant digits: 1.03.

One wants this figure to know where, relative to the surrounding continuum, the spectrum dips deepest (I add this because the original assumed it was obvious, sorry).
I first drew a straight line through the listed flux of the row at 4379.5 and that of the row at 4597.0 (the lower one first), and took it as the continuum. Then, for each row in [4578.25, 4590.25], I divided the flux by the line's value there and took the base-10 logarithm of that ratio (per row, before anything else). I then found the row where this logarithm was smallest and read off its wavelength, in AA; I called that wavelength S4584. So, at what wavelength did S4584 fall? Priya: 4580.5 AA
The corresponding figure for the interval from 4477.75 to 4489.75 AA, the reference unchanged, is 4483.0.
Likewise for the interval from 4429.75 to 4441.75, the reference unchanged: 4436.5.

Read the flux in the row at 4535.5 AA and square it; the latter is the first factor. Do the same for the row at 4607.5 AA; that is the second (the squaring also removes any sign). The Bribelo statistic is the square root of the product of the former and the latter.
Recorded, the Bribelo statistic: 1081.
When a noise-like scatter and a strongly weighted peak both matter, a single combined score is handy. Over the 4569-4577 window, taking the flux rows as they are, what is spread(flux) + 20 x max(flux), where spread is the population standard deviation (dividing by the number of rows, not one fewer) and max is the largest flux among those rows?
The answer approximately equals 658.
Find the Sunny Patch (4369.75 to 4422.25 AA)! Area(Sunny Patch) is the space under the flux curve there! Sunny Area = 1583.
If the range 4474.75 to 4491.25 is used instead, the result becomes 516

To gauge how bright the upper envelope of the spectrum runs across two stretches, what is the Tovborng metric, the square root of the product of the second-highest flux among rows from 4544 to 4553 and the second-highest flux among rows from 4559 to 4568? 32.9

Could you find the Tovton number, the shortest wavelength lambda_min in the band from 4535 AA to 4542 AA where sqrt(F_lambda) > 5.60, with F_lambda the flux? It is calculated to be 4535.5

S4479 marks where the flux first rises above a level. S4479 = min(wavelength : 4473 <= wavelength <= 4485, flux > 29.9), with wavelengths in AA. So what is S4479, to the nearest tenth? 4474.0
